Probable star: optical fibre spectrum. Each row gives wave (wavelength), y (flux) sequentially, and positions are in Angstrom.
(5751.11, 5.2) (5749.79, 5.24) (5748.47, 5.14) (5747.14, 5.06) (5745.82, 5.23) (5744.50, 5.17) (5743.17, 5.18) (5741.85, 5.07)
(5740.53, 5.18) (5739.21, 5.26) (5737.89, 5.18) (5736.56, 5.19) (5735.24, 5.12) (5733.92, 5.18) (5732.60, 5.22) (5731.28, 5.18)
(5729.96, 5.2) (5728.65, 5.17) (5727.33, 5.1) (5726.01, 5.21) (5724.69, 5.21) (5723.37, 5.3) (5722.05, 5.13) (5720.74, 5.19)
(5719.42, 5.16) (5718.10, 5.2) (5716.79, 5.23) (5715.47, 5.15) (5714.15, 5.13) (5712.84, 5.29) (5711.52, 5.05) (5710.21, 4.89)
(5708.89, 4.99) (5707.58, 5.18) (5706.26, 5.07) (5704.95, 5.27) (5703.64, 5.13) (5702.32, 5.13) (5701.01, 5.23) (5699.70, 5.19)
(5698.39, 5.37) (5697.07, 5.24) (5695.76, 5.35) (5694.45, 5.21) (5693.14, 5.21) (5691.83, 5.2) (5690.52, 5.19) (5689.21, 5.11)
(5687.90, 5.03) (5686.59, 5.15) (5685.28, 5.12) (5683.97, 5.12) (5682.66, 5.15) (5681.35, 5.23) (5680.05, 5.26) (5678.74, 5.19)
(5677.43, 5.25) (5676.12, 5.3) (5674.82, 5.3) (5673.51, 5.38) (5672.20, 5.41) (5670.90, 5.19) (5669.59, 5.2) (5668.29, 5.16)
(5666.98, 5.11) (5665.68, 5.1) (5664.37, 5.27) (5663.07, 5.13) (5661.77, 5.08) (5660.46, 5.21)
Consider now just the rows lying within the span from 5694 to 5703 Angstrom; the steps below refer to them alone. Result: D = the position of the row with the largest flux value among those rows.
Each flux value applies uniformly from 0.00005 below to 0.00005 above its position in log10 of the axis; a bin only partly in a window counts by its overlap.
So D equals 5698.39 Angstrom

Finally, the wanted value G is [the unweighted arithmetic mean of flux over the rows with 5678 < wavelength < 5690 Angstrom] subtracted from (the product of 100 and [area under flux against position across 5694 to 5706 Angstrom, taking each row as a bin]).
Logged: 6273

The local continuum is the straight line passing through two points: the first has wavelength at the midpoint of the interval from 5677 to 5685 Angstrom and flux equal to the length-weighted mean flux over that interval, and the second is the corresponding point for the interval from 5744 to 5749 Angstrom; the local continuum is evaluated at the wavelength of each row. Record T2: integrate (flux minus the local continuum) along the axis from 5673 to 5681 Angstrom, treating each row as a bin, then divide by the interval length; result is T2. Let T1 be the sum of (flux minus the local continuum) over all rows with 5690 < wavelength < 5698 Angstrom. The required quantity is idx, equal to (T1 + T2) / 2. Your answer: 0.18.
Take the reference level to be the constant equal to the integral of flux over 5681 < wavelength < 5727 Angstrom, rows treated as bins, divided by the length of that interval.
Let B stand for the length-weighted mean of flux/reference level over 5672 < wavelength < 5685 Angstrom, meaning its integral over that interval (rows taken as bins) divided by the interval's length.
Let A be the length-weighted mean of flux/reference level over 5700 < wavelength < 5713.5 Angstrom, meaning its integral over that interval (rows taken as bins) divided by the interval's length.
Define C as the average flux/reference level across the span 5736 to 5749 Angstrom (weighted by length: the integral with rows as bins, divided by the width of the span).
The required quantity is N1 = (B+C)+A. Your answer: 3.01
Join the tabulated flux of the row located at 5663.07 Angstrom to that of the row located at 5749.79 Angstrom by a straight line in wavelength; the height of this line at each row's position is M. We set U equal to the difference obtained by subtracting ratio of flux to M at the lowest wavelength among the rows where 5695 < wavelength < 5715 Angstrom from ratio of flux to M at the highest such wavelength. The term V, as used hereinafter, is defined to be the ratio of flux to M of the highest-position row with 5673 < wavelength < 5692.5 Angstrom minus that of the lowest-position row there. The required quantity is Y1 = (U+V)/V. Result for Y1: 2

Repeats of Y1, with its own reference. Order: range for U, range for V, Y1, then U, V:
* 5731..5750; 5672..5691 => 1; 0.007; -0.05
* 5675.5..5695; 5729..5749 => 2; -0.022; -0.02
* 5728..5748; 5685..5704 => 11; -0.025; 0.00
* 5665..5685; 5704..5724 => 1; -0.001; 0.00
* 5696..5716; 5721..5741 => -3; -0.022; 0.01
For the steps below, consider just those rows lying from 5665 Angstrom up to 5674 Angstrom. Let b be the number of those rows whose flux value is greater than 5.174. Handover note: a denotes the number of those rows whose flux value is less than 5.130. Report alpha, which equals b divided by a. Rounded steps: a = 2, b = 4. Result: 2.0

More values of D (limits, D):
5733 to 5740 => 5739.21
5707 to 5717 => 5712.84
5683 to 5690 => 5686.59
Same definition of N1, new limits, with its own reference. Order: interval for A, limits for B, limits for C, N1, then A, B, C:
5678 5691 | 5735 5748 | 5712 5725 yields 3.00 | 1.00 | 1.00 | 1.00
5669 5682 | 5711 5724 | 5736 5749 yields 3.02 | 1.02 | 1.00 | 1.00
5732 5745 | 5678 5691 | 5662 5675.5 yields 3.01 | 1.00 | 1.00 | 1.01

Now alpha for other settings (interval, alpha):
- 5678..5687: 1.5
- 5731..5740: 6.0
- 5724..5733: 5.0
